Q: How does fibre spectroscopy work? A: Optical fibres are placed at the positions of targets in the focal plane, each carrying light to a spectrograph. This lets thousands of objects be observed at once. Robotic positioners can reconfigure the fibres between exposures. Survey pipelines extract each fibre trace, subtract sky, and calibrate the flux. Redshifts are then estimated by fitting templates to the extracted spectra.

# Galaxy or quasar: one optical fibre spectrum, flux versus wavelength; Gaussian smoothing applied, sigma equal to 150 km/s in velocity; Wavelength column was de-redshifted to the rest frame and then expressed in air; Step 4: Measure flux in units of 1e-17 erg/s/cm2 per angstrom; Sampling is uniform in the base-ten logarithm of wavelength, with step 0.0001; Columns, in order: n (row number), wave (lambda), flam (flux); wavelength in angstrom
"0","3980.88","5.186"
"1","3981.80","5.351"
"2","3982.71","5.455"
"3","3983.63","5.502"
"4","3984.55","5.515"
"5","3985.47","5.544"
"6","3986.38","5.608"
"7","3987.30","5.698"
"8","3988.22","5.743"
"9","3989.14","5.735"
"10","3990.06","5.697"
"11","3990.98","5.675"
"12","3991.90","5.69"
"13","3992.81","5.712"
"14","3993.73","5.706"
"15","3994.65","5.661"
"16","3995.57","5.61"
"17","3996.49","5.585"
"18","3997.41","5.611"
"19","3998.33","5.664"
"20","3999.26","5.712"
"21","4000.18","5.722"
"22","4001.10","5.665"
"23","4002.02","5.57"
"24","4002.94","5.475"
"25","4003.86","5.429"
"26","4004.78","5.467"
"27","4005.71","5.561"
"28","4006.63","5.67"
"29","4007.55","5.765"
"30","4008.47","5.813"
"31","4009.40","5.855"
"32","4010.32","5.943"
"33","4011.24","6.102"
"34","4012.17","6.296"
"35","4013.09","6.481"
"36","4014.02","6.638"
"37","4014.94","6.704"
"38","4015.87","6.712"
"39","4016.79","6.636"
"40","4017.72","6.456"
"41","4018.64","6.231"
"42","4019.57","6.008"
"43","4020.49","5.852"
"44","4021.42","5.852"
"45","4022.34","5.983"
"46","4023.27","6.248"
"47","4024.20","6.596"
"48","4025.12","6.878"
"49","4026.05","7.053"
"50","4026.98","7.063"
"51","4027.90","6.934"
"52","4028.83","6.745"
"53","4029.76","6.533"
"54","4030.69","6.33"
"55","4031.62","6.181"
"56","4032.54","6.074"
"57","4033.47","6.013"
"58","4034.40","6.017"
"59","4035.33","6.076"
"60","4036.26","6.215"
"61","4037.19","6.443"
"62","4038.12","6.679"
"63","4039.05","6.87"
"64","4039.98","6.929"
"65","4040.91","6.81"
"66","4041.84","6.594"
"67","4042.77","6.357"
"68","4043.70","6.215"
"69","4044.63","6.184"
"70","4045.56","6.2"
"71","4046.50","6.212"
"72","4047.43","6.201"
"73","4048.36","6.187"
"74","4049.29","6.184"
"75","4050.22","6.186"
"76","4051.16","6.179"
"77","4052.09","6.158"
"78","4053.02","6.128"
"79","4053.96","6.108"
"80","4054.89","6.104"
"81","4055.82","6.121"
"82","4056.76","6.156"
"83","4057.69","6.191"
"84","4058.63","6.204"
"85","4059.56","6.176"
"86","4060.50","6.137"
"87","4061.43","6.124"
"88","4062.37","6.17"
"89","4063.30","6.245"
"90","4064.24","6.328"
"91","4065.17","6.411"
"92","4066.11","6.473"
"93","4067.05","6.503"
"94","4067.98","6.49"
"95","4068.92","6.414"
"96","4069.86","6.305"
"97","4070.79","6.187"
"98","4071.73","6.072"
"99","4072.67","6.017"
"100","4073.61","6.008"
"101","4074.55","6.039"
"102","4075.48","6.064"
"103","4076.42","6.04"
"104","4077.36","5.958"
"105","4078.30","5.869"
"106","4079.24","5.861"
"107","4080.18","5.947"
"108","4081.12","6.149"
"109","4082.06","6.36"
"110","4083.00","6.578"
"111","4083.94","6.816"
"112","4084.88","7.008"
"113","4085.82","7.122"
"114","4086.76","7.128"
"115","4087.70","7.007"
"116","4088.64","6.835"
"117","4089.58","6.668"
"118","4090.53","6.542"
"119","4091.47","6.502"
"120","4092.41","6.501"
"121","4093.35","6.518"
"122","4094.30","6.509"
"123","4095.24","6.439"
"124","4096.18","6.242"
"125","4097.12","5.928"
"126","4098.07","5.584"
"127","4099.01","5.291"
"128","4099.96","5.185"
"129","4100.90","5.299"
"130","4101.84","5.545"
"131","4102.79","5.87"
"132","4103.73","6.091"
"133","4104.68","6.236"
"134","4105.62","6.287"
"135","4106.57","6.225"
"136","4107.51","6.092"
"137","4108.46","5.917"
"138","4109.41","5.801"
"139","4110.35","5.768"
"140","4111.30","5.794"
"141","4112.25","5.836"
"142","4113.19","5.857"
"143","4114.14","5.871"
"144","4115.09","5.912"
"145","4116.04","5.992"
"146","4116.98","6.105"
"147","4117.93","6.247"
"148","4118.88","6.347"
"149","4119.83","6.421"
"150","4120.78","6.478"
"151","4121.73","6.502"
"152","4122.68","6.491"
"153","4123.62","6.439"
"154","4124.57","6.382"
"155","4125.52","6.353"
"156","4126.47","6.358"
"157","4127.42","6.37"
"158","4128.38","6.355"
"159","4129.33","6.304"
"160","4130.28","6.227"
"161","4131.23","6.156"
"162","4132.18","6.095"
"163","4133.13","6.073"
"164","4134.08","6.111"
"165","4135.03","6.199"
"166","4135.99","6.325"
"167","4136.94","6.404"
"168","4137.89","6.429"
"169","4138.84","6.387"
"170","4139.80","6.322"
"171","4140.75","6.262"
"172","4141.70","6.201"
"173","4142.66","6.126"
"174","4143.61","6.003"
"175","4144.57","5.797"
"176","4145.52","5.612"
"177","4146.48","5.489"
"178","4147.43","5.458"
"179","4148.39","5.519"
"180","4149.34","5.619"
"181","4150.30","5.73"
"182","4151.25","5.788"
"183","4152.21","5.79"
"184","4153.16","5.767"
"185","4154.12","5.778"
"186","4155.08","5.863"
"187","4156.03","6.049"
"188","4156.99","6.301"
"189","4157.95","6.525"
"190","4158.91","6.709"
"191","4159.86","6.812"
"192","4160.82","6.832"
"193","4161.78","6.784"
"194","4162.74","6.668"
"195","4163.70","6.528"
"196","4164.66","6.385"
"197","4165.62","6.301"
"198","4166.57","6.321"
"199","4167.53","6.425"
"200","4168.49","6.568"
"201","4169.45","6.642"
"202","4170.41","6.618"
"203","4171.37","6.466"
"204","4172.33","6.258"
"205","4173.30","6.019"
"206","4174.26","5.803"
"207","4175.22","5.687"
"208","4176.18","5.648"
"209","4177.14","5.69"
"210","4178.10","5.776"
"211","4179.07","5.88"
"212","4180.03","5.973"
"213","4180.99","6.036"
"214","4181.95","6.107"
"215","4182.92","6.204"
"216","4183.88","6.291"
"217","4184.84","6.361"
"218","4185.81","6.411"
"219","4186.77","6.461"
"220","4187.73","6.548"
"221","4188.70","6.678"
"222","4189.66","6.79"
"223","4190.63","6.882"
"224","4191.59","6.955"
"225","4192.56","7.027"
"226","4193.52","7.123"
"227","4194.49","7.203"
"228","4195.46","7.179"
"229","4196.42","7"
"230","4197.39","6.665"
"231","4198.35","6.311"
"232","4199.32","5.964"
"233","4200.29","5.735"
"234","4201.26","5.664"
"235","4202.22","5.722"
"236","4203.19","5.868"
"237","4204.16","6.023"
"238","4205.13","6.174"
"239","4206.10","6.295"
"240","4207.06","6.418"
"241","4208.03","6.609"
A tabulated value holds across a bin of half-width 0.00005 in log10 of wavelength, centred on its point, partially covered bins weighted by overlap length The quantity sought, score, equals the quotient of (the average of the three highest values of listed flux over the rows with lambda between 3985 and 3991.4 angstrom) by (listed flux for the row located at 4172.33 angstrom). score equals 0.91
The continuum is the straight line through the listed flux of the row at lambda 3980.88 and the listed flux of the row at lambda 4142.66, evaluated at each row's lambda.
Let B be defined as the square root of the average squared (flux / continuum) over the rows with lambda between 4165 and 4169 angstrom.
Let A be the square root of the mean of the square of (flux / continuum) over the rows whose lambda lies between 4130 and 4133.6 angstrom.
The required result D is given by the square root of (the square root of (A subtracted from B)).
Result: 0.31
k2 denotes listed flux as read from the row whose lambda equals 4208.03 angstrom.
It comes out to 6.609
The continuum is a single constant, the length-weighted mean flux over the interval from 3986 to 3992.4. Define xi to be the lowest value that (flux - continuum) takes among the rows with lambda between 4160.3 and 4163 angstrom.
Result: 0.97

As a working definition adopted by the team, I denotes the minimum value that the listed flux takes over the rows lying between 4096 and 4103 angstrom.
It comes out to 5.185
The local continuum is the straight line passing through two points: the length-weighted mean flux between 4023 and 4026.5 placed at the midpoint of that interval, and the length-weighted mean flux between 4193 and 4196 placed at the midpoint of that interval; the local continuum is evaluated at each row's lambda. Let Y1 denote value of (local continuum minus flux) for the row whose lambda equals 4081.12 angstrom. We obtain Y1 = 0.72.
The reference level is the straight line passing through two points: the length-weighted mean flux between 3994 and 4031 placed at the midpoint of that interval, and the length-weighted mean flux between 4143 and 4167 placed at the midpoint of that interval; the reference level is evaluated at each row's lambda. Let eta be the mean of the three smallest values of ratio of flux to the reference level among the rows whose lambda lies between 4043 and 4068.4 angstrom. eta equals 1.00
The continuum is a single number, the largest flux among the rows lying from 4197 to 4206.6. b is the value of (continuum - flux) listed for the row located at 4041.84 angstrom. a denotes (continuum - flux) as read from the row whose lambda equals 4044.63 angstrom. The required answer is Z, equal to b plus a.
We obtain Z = 0.6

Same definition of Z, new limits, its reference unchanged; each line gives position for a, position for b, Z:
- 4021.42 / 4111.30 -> 1.7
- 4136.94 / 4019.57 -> 0.9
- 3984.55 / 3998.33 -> 2.2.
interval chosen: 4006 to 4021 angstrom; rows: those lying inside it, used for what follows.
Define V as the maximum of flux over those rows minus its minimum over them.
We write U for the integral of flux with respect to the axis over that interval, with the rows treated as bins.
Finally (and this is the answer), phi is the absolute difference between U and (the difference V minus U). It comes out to 185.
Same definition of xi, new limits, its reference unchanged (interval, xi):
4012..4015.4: 0.60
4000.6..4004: -0.26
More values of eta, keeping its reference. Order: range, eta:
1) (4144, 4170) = 0.90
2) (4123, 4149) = 0.90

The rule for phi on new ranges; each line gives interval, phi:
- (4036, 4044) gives 105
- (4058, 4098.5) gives 512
